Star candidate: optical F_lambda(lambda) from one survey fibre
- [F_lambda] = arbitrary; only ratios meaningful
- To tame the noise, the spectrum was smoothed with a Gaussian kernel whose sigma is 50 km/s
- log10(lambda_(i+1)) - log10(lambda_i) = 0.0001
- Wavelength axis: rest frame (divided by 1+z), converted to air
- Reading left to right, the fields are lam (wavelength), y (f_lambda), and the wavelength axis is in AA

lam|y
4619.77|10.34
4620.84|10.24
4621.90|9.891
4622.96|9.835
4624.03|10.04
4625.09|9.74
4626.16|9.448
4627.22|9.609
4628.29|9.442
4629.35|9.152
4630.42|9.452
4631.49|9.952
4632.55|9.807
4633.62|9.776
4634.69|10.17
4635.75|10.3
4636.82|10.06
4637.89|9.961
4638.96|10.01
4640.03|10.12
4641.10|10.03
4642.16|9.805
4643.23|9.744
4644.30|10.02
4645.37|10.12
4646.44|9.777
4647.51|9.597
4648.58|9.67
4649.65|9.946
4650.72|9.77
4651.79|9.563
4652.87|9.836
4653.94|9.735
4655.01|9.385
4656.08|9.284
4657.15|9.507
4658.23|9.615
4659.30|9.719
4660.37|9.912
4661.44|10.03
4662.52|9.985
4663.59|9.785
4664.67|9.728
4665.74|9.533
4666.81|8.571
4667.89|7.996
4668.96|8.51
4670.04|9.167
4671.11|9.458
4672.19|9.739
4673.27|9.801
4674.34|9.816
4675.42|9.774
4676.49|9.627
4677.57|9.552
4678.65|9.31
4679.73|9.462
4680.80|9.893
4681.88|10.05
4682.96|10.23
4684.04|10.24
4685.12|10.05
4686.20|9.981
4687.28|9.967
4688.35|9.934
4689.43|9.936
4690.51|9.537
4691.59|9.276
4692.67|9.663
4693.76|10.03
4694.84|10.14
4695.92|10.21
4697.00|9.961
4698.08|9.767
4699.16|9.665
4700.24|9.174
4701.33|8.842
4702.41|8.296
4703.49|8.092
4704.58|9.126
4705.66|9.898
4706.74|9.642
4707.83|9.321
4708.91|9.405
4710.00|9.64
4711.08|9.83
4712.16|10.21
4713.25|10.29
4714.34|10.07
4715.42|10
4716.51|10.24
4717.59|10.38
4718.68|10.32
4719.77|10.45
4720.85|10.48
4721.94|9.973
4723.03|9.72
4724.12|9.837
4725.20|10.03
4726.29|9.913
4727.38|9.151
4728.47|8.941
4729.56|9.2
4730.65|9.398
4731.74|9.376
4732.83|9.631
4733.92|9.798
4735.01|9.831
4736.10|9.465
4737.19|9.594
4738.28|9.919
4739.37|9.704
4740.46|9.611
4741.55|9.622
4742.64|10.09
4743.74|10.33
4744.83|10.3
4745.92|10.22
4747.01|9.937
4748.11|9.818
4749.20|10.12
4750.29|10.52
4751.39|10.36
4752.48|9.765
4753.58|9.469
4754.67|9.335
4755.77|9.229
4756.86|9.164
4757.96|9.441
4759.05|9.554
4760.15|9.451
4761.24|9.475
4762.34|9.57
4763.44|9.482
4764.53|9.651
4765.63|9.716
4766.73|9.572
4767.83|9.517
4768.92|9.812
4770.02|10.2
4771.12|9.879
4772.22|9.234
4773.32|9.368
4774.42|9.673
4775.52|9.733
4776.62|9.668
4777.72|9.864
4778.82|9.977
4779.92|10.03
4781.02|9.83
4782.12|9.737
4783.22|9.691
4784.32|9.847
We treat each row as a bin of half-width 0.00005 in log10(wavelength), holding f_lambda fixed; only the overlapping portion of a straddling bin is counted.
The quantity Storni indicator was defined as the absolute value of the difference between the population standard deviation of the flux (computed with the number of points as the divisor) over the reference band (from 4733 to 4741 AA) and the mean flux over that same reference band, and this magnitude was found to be 9.6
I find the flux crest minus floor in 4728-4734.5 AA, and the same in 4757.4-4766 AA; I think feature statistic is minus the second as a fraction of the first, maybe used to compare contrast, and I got -0.32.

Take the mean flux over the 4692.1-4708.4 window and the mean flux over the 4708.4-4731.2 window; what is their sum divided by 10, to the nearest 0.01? 1.93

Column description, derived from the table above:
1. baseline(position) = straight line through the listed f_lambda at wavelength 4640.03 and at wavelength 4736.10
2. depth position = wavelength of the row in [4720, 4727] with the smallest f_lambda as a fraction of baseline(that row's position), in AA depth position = 4723.03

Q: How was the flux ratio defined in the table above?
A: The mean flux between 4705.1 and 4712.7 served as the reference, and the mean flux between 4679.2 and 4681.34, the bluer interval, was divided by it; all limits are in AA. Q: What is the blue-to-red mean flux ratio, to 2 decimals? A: 1.00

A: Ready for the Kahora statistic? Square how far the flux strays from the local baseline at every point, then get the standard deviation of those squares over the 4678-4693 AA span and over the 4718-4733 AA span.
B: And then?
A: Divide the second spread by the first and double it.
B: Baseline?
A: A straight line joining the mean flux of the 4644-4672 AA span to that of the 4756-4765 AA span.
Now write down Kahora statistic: 4.0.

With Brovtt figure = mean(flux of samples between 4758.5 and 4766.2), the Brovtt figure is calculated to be 9.56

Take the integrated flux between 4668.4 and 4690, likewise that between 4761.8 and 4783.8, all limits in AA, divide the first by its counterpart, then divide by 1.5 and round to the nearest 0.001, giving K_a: 0.655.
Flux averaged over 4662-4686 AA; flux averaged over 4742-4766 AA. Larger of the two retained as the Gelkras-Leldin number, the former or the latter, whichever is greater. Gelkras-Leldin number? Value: 9.77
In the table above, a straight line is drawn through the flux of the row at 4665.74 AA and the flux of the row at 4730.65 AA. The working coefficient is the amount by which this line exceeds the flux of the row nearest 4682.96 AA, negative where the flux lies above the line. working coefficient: -0.73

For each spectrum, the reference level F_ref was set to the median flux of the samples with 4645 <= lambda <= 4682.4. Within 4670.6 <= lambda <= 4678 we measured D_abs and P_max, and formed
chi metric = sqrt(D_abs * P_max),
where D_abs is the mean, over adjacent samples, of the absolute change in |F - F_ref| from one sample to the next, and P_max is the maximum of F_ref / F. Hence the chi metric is 0.28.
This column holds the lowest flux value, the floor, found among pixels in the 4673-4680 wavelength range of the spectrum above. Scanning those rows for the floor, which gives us 9.31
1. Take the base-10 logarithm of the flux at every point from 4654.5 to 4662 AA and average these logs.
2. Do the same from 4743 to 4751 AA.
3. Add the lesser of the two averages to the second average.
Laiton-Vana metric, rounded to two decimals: 1.99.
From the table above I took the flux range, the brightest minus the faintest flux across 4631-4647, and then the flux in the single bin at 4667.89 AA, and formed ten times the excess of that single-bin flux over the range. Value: 74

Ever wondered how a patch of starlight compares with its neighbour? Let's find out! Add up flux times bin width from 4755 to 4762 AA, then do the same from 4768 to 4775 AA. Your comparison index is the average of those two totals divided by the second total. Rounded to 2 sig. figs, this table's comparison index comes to 0.98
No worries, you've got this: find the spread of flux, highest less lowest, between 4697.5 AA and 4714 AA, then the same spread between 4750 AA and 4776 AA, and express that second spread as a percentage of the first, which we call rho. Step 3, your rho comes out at 62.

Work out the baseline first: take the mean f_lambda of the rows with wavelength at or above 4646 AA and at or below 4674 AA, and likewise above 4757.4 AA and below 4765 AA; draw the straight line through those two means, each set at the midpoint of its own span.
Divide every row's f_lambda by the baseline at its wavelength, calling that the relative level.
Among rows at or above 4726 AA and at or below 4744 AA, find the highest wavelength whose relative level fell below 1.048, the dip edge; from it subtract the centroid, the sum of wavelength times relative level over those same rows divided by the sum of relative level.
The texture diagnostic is 6.4 AA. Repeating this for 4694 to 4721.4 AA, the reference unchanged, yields 3.0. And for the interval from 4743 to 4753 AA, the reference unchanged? 4.4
